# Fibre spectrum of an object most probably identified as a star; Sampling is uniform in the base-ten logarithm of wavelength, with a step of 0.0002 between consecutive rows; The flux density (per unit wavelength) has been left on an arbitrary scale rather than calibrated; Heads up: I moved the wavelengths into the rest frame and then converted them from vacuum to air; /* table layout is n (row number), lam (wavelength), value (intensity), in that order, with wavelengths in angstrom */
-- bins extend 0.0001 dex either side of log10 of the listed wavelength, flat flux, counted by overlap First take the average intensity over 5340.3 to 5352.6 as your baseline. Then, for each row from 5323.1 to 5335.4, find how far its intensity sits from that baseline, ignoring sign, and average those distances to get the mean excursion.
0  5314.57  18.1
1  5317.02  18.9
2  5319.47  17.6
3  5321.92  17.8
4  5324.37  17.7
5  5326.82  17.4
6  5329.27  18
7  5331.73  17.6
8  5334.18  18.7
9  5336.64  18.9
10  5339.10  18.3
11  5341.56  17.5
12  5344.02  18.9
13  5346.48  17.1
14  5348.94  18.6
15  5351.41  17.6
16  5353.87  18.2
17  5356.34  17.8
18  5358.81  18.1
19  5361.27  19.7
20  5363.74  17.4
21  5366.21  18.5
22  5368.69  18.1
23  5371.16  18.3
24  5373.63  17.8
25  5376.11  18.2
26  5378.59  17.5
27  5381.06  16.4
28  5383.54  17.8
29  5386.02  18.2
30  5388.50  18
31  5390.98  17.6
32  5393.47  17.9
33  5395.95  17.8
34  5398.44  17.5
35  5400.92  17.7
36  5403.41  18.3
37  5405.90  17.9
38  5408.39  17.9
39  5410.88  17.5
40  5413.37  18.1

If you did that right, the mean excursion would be 0.39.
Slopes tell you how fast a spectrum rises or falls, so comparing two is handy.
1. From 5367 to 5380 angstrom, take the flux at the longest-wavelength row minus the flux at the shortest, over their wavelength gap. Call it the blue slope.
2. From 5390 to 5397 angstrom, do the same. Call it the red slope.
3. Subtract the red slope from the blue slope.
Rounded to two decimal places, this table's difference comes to -0.10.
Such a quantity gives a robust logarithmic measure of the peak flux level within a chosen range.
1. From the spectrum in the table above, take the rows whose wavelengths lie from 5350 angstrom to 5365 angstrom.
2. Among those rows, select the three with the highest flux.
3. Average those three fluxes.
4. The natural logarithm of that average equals 2.927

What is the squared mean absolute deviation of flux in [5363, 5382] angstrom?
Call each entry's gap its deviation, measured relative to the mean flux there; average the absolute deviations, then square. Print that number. 0.26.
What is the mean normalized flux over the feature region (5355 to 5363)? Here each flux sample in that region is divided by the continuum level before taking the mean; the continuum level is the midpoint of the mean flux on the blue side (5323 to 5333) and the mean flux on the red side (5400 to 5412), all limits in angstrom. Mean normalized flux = 1.04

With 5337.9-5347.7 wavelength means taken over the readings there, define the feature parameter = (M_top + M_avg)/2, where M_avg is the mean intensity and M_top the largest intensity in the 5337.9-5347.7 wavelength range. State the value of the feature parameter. 18.4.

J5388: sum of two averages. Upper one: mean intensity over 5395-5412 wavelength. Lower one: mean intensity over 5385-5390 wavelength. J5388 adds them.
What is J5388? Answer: 35.9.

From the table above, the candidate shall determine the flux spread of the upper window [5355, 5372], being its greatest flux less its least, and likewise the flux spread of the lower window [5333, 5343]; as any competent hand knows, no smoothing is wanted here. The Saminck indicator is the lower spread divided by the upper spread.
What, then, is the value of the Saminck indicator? 0.61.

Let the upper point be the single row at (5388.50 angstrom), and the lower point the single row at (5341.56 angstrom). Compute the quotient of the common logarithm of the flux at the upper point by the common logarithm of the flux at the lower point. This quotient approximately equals 1.01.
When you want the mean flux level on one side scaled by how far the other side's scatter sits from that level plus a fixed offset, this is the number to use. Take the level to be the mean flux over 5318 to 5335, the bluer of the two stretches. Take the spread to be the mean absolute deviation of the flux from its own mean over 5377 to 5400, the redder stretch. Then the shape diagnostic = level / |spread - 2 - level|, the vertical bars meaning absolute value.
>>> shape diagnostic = 0.915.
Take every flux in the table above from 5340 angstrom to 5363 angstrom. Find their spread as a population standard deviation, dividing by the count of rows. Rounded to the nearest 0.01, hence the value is 0.75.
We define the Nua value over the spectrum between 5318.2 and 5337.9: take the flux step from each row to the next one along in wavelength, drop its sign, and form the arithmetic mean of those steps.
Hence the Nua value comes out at 0.41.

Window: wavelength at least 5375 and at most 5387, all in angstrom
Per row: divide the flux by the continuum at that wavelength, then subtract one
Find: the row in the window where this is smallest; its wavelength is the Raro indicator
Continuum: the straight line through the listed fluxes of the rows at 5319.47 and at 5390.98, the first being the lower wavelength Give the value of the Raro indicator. 5381.06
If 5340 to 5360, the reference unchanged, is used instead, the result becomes 5346.48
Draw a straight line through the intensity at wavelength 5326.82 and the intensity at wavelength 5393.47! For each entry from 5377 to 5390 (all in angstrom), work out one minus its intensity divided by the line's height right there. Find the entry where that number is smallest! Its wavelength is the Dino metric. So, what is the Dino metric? 5386.02 angstrom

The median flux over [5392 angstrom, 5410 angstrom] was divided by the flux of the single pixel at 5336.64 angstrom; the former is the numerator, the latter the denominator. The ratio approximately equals 0.95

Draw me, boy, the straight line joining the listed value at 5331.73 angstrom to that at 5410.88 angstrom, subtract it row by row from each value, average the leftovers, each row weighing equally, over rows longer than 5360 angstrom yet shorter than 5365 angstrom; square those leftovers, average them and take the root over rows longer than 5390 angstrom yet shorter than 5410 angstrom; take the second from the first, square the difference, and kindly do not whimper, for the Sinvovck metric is 0.36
